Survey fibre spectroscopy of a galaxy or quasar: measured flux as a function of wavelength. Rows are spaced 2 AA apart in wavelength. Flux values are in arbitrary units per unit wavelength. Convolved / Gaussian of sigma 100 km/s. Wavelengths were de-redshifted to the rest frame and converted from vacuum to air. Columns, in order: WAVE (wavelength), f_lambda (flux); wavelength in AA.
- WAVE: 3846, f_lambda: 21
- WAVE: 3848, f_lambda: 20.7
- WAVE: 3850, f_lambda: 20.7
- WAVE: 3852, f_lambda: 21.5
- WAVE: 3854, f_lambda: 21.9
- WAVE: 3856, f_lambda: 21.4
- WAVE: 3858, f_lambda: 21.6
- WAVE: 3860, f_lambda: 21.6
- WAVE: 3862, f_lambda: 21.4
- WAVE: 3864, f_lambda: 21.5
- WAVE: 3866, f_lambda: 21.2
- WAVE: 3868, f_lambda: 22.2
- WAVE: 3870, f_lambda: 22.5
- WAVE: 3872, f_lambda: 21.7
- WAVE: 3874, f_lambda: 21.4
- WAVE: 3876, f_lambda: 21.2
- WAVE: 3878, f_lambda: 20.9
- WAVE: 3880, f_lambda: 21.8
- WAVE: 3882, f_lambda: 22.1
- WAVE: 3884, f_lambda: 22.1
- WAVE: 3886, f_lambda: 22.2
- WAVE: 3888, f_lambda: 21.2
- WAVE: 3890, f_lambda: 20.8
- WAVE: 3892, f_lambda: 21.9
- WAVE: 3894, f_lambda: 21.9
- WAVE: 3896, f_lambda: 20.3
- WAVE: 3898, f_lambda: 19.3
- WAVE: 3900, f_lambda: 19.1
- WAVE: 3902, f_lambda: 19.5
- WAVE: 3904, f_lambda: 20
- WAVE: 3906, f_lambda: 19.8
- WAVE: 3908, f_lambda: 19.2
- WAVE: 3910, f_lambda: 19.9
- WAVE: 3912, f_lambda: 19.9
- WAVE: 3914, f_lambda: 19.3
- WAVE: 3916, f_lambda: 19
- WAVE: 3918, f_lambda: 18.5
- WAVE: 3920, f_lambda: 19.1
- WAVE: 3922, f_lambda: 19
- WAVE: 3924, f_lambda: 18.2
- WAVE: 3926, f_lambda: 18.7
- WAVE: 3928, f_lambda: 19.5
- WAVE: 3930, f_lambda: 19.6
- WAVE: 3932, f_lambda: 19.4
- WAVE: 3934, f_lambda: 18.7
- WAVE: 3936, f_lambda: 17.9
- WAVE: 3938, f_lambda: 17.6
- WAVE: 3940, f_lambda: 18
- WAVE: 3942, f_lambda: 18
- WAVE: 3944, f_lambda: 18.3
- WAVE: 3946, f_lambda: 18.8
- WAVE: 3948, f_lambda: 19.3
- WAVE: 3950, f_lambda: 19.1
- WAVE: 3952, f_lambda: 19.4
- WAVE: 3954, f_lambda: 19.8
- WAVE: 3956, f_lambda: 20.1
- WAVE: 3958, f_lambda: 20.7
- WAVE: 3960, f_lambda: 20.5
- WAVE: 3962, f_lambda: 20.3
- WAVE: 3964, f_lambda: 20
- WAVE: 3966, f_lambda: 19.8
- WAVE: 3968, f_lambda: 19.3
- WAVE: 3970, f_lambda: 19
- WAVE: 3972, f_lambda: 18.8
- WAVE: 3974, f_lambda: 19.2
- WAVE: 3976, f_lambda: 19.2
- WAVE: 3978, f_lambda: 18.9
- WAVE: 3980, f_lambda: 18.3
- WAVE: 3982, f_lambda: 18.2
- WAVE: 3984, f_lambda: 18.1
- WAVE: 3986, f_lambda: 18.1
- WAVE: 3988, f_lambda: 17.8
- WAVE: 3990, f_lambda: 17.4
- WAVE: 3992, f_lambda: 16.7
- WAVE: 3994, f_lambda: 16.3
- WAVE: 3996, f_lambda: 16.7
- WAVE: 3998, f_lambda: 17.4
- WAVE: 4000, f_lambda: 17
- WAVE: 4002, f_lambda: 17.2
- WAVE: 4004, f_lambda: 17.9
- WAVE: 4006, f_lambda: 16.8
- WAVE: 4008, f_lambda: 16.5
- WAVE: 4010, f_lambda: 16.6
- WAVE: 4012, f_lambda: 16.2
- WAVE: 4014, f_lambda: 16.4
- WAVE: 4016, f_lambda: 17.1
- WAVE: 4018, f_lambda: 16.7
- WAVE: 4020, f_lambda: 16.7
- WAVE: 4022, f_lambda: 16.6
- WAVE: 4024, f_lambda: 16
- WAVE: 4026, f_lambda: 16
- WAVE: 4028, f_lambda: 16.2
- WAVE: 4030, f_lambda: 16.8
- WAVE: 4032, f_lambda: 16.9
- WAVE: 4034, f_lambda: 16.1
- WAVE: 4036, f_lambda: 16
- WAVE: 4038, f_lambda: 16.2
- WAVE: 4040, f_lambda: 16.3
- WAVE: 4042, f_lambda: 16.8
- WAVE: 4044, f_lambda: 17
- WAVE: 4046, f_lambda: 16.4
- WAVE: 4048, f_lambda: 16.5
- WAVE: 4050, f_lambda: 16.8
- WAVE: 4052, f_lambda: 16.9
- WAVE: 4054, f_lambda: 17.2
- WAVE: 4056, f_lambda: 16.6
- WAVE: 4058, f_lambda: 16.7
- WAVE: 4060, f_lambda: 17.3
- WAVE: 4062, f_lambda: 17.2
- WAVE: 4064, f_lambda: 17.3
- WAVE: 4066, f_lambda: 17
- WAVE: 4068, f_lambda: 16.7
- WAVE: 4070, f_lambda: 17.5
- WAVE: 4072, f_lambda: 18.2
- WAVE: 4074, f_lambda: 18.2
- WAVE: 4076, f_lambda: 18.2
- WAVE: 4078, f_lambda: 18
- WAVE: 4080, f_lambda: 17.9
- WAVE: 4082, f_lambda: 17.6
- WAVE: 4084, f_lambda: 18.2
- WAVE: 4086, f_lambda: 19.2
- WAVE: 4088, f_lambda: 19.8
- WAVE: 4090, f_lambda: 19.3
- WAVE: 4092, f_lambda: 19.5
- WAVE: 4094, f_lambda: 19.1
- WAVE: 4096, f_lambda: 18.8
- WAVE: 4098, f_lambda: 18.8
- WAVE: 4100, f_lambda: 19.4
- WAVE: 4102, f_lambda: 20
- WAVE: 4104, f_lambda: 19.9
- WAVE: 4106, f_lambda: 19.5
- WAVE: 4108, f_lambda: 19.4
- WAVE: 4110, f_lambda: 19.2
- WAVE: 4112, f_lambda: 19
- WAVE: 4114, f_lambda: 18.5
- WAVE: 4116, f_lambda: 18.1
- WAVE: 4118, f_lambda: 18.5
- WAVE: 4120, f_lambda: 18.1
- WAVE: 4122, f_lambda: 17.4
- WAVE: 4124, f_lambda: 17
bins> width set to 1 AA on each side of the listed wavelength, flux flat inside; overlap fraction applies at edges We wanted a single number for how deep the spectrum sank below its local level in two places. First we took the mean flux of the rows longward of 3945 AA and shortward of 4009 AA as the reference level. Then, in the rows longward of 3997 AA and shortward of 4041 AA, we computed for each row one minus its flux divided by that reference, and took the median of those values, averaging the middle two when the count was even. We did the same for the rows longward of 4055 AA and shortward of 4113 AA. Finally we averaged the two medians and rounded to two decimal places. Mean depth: 0.06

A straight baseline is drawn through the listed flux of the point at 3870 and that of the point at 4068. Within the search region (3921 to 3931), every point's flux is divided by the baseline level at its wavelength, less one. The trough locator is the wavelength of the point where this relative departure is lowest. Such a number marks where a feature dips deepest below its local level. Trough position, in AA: 3924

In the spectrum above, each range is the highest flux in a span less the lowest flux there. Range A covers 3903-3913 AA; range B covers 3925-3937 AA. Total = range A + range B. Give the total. 2.5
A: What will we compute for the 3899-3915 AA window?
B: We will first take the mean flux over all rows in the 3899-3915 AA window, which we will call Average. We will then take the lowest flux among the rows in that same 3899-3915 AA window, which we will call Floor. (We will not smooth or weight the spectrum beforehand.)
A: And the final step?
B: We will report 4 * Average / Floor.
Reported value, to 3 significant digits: 4.10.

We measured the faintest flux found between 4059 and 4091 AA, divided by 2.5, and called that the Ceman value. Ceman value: 6.7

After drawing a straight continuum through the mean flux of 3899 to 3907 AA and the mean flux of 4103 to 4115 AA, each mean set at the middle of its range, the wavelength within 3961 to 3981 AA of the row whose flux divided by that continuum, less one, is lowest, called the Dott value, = 3980 AA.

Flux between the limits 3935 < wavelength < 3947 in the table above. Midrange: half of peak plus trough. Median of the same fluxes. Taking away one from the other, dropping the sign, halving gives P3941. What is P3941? 0.100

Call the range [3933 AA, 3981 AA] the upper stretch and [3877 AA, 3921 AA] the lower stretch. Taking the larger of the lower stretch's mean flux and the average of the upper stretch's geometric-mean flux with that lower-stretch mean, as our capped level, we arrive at 20.4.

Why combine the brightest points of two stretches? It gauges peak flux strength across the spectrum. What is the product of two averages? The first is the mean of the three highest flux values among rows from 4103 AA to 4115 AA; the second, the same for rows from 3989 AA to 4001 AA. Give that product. 338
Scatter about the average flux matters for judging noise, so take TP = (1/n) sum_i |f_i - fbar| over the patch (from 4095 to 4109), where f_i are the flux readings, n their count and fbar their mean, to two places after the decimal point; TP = 0.34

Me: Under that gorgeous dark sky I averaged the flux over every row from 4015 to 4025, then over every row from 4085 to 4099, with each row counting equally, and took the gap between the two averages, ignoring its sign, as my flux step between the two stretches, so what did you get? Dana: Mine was 2.6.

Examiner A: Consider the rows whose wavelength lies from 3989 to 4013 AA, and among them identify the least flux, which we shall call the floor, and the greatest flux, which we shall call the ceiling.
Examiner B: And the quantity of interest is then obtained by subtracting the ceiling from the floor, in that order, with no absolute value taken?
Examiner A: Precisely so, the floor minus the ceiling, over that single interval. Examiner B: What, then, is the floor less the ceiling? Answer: -1.70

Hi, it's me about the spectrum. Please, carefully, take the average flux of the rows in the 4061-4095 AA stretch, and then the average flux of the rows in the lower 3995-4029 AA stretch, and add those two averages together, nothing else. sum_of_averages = 34.9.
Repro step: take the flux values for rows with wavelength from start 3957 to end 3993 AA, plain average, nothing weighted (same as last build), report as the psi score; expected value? 18.9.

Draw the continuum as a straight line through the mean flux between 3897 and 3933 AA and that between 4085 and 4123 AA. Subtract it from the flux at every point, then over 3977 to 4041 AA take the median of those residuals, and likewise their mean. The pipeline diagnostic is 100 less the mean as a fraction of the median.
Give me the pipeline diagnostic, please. 99.1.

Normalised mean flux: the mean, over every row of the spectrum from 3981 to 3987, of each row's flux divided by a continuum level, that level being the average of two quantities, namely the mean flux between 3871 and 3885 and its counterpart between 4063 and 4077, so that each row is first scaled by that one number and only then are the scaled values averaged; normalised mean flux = 0.93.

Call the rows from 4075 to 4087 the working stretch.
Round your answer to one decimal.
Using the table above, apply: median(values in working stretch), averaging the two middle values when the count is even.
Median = 18.1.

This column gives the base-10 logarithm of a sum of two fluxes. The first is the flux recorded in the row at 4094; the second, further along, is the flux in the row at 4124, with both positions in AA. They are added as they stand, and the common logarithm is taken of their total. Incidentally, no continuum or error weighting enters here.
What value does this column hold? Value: 1.558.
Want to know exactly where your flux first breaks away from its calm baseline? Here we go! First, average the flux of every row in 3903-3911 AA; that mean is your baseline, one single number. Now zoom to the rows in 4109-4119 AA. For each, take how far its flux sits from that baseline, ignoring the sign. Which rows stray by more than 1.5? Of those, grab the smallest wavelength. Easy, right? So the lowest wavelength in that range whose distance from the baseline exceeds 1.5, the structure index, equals 4116 AA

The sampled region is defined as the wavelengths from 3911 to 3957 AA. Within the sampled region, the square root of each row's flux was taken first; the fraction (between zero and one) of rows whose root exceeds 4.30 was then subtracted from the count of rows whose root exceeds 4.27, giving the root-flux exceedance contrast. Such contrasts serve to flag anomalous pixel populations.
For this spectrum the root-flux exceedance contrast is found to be 17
